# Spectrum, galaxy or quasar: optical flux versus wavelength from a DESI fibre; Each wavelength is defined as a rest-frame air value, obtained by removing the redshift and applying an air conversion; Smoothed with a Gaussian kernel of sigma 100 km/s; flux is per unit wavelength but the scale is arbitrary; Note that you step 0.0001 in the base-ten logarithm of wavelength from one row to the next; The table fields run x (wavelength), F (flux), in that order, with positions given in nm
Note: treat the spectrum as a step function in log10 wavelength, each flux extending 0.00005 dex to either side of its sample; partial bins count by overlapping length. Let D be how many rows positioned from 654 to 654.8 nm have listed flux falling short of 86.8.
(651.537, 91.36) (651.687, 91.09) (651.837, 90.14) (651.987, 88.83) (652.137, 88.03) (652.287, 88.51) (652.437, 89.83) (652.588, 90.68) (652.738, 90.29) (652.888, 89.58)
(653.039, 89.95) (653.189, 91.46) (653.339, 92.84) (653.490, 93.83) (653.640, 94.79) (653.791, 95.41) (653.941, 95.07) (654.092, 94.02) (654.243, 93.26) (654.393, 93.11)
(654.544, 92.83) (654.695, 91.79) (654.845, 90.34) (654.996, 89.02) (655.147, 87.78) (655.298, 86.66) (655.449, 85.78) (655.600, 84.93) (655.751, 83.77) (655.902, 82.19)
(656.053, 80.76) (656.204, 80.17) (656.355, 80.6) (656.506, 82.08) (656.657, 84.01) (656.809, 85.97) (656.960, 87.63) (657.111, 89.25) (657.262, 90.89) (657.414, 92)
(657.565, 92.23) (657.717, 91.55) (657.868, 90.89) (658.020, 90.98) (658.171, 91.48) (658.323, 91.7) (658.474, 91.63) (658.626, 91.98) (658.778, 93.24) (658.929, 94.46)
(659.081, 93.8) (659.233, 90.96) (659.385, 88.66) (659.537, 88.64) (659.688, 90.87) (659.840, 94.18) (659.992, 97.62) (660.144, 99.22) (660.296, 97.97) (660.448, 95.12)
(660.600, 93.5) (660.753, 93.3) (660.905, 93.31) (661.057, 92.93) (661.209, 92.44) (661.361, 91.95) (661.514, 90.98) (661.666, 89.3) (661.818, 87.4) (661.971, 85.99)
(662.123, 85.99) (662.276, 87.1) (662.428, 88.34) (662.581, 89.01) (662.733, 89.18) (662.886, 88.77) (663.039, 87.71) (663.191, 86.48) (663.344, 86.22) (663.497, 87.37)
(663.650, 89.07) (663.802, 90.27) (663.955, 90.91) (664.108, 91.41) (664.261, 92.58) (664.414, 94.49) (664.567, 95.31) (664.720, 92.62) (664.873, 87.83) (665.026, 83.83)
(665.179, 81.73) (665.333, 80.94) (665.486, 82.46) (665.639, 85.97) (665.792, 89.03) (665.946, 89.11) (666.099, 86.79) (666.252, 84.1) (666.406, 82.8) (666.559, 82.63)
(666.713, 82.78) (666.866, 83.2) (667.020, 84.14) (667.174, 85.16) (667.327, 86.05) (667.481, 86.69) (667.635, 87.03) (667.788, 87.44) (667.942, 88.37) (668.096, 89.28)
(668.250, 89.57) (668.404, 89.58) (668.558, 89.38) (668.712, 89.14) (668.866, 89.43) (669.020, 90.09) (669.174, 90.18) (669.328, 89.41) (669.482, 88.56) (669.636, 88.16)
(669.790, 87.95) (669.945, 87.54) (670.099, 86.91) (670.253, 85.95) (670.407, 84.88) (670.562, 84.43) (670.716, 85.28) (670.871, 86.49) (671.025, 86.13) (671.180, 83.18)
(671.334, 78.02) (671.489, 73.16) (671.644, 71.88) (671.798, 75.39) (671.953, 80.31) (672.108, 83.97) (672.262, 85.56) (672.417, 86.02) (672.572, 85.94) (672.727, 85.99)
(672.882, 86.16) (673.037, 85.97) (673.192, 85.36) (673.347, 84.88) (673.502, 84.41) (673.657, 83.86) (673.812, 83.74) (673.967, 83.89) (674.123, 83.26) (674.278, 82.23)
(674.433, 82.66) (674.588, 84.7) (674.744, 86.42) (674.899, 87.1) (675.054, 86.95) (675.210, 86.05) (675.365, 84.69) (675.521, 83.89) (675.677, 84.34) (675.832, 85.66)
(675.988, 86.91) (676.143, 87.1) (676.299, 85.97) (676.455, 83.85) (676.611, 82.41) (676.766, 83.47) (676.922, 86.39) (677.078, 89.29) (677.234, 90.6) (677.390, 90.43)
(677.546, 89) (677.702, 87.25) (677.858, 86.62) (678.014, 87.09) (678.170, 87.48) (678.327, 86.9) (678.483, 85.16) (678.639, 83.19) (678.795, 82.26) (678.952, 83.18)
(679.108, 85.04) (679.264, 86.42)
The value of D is 0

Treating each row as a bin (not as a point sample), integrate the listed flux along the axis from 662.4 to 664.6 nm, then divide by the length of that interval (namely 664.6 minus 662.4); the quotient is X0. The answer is 89.7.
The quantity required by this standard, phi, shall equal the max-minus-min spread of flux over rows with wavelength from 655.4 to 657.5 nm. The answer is 12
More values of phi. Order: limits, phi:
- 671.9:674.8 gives 6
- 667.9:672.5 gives 18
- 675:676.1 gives 3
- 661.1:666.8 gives 14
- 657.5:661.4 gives 11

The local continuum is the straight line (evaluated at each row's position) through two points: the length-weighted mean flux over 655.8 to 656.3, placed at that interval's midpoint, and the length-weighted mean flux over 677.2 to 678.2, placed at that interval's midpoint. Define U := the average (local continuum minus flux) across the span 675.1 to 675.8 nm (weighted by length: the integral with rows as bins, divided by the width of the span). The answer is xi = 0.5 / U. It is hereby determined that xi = 0.19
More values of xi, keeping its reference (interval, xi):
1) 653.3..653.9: -0.04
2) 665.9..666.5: -0.56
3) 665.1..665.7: 0.32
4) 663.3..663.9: -0.11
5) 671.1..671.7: 0.05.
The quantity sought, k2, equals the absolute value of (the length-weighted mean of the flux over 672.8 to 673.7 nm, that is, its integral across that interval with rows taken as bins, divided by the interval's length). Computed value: 85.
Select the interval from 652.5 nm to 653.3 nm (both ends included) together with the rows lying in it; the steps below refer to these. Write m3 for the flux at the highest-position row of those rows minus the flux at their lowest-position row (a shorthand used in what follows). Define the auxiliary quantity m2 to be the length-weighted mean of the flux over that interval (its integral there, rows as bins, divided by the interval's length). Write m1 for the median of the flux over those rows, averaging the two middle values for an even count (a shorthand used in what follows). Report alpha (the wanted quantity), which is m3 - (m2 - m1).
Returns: 0.6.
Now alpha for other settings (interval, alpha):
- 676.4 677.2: 3.8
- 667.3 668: 2.2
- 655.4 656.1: -4.8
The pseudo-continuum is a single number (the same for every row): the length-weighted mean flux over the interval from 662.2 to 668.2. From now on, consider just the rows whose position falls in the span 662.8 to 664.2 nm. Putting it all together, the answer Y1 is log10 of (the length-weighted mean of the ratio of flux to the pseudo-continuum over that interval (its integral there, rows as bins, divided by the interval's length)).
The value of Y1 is 0.007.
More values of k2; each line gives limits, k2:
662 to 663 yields 88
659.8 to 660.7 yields 96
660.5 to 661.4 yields 93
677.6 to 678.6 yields 87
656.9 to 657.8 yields 91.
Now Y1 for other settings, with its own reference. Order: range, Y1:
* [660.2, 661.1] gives 0.034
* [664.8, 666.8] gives -0.014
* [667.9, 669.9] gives 0.009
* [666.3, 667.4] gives -0.018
